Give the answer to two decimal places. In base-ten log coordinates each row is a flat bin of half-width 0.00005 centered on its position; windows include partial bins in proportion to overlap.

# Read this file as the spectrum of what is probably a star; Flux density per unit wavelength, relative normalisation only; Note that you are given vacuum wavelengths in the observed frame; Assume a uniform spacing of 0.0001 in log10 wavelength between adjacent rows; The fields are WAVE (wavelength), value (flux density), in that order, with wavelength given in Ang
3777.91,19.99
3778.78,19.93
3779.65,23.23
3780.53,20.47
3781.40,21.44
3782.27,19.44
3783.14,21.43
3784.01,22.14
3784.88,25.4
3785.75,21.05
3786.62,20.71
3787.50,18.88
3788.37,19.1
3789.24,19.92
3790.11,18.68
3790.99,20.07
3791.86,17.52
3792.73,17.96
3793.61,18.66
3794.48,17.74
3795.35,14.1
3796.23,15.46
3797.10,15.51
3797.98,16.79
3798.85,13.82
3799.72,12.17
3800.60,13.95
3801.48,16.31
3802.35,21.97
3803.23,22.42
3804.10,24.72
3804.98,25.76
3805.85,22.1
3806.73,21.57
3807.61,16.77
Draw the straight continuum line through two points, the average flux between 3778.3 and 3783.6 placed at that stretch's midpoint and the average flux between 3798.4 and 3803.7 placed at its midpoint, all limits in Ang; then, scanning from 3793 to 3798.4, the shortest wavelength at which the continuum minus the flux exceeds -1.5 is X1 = 3793.61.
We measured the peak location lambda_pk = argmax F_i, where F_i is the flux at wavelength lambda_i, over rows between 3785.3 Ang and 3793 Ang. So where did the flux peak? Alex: 3785.75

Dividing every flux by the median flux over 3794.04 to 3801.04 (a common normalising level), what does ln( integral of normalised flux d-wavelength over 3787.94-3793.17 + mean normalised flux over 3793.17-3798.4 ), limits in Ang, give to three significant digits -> 2.05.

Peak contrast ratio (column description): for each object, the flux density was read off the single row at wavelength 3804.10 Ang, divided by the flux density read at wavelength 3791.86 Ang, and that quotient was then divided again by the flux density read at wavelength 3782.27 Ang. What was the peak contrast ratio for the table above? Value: 0.073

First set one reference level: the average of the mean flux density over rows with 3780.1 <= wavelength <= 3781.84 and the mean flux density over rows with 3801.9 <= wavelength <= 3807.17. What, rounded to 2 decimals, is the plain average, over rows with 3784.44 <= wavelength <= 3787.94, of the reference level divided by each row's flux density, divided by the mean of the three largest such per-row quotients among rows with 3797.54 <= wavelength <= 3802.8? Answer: 0.62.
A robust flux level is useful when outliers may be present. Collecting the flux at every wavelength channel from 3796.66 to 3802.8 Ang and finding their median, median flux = 16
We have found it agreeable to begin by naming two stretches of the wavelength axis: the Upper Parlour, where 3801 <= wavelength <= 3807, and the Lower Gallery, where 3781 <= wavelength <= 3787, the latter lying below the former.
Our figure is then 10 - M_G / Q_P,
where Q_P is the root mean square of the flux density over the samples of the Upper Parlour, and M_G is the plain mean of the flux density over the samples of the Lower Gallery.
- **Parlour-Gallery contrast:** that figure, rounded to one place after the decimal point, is 9.0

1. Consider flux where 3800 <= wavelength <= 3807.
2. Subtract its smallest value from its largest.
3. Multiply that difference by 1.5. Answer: 18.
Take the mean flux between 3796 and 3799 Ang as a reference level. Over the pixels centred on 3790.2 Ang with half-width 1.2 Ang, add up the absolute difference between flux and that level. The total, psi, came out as 12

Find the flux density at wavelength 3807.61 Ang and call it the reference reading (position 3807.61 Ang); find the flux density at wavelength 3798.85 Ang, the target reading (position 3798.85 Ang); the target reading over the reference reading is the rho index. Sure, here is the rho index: 0.82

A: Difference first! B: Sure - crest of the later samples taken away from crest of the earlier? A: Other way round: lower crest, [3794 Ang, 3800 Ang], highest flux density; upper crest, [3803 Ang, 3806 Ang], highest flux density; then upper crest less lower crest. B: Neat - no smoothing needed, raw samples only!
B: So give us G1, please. 8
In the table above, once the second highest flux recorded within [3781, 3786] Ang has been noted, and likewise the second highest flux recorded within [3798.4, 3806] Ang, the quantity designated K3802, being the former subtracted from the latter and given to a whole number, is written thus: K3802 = 3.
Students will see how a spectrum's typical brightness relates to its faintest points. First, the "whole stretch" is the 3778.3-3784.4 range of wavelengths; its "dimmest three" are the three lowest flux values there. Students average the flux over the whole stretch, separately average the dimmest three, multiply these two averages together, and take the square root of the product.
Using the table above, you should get 21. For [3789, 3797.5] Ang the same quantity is 16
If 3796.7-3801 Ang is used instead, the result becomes 14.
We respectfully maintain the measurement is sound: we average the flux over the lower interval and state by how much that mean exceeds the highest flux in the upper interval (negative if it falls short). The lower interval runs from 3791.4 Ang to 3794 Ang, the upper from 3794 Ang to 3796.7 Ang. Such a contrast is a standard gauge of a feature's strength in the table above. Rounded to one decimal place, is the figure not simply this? 0.3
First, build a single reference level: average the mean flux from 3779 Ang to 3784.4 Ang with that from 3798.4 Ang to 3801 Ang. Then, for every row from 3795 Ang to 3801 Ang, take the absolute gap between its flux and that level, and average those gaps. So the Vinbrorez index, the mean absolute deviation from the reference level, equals 2.8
